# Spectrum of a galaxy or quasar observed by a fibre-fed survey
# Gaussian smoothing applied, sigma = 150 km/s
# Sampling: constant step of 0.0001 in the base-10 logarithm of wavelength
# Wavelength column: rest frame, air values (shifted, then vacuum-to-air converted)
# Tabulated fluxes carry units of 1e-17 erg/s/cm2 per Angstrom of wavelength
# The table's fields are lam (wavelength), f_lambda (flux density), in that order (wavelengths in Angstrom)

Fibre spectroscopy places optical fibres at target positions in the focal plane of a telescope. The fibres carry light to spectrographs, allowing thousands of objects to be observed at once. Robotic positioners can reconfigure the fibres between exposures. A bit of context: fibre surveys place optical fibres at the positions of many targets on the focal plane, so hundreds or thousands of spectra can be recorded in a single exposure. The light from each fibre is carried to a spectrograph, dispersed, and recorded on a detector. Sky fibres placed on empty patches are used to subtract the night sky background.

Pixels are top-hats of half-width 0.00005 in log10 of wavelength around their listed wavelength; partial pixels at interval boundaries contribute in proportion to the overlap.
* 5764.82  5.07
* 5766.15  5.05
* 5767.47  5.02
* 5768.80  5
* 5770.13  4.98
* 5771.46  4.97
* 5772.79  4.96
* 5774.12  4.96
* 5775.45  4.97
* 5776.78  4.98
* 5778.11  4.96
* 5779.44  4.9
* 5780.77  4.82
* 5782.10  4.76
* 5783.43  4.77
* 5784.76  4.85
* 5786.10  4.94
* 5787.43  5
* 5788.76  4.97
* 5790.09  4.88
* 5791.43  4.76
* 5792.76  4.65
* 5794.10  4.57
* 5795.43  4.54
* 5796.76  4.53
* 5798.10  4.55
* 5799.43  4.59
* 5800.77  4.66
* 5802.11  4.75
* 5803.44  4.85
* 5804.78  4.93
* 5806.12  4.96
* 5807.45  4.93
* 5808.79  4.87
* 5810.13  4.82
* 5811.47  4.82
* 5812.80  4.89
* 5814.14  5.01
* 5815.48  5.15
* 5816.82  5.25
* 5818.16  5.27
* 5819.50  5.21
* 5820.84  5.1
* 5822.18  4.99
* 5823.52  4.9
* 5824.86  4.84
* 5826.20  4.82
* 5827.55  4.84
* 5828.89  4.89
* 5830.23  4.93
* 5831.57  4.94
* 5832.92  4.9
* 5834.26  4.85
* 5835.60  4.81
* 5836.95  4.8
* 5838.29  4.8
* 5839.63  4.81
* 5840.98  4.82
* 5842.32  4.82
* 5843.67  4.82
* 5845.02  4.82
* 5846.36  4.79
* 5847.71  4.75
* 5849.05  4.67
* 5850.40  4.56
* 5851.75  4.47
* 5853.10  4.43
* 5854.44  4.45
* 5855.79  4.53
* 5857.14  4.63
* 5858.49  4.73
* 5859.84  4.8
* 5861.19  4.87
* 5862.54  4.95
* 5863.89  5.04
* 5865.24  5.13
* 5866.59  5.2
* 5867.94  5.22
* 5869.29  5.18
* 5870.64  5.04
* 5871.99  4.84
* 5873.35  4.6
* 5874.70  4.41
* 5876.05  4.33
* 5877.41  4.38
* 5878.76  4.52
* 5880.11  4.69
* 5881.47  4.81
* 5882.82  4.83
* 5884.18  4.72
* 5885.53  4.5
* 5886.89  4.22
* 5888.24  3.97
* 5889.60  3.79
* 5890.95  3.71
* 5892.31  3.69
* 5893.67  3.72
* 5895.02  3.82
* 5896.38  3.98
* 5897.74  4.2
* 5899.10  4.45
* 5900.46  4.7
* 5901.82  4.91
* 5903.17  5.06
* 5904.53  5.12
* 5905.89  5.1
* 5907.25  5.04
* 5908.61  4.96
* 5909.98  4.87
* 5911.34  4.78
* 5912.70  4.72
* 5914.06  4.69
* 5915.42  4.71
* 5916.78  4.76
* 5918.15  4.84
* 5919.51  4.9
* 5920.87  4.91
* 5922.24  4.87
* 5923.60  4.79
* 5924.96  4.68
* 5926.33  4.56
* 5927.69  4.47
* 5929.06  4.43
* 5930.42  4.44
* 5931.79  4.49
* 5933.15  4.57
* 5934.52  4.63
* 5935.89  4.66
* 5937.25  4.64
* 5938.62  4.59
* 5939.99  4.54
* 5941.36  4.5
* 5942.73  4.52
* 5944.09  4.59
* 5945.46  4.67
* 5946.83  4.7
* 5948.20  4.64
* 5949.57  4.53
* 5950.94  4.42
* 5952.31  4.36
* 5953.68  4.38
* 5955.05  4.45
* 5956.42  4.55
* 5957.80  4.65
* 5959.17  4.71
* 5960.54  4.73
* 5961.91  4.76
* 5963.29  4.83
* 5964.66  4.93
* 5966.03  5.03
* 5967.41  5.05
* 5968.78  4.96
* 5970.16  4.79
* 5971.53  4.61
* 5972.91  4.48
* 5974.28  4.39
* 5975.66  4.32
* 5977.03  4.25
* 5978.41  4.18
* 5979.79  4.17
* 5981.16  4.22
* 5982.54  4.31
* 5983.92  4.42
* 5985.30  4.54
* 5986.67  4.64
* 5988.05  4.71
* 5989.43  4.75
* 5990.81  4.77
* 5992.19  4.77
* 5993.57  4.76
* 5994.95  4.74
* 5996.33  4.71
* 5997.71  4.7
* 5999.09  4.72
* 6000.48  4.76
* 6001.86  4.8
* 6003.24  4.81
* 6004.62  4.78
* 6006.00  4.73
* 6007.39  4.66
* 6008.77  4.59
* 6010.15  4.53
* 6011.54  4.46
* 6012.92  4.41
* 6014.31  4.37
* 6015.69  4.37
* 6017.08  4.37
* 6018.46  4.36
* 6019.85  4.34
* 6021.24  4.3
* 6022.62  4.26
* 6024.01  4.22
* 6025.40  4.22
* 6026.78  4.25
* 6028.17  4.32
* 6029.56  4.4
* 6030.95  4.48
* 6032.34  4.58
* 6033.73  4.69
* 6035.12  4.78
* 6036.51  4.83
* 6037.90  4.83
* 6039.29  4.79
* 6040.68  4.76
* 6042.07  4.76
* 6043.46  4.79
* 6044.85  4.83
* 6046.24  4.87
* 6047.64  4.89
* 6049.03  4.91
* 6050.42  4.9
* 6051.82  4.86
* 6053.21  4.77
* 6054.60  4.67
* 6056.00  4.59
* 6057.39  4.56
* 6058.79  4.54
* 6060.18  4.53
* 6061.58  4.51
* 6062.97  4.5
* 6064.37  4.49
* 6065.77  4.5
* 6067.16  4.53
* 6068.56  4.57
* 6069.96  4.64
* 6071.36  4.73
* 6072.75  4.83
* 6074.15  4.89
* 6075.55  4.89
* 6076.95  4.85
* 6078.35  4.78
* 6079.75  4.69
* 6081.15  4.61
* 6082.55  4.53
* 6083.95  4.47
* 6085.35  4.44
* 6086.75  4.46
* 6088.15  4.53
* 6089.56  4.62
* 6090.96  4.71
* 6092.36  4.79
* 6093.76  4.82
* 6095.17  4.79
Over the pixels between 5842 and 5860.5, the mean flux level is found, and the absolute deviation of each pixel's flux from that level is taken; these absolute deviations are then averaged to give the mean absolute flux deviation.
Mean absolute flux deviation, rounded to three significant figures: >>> 0.129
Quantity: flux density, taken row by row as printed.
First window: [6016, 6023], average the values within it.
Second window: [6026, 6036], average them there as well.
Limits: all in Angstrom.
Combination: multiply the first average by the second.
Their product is 19.5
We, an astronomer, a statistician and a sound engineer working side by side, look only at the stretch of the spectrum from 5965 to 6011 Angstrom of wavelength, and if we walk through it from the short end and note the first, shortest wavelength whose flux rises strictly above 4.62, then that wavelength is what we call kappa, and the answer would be 5966.03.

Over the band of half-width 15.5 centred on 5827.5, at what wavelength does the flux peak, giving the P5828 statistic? 5818.16 Angstrom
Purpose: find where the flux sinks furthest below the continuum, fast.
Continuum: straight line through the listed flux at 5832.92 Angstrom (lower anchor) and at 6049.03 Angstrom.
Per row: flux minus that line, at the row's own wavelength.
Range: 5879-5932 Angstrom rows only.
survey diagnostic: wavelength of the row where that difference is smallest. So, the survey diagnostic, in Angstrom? 5892.31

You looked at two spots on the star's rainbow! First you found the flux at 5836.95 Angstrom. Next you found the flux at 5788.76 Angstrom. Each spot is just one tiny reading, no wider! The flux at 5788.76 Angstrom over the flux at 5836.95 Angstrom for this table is 1.04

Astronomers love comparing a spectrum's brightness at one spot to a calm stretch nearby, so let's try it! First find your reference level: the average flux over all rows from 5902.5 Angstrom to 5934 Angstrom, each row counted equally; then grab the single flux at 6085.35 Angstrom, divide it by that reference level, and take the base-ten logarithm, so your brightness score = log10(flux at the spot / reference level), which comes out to -0.03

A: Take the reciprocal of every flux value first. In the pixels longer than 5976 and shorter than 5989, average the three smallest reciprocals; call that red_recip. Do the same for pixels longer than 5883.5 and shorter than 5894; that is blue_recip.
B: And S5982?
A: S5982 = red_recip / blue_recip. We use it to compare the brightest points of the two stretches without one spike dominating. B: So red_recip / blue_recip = 0.97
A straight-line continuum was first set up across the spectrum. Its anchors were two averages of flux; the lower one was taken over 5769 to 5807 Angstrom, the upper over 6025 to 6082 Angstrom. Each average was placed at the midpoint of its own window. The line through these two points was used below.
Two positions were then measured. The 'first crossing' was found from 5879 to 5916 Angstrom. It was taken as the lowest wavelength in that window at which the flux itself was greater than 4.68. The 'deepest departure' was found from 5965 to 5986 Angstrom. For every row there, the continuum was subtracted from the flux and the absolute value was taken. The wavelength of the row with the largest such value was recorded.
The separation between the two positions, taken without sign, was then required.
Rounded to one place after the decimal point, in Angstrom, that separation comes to 99.7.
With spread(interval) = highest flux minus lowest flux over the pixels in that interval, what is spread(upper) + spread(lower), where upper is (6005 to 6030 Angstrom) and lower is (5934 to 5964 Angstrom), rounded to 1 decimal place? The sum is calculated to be 1.0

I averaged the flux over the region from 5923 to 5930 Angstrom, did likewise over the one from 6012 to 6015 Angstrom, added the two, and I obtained 8.98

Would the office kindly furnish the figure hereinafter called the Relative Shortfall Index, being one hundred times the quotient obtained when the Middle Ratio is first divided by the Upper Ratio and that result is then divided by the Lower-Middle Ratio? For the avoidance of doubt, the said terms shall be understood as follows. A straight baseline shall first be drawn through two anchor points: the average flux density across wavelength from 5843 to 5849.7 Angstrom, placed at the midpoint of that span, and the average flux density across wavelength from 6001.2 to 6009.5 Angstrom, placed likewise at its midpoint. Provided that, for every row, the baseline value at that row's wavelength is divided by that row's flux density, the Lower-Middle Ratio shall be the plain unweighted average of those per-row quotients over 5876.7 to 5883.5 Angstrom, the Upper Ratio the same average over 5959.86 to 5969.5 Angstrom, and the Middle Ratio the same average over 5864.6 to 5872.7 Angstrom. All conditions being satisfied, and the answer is 94.1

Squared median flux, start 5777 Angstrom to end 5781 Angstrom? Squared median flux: 24.0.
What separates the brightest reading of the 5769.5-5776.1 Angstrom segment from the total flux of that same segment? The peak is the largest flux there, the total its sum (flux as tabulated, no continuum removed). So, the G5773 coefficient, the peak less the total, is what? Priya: -19.9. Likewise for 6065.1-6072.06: -18.2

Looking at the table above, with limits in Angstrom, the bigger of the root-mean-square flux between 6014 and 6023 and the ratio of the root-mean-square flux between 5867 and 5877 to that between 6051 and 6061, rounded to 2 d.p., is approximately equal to 4.34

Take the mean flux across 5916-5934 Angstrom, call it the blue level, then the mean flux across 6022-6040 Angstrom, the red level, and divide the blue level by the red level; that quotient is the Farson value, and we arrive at 1.04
